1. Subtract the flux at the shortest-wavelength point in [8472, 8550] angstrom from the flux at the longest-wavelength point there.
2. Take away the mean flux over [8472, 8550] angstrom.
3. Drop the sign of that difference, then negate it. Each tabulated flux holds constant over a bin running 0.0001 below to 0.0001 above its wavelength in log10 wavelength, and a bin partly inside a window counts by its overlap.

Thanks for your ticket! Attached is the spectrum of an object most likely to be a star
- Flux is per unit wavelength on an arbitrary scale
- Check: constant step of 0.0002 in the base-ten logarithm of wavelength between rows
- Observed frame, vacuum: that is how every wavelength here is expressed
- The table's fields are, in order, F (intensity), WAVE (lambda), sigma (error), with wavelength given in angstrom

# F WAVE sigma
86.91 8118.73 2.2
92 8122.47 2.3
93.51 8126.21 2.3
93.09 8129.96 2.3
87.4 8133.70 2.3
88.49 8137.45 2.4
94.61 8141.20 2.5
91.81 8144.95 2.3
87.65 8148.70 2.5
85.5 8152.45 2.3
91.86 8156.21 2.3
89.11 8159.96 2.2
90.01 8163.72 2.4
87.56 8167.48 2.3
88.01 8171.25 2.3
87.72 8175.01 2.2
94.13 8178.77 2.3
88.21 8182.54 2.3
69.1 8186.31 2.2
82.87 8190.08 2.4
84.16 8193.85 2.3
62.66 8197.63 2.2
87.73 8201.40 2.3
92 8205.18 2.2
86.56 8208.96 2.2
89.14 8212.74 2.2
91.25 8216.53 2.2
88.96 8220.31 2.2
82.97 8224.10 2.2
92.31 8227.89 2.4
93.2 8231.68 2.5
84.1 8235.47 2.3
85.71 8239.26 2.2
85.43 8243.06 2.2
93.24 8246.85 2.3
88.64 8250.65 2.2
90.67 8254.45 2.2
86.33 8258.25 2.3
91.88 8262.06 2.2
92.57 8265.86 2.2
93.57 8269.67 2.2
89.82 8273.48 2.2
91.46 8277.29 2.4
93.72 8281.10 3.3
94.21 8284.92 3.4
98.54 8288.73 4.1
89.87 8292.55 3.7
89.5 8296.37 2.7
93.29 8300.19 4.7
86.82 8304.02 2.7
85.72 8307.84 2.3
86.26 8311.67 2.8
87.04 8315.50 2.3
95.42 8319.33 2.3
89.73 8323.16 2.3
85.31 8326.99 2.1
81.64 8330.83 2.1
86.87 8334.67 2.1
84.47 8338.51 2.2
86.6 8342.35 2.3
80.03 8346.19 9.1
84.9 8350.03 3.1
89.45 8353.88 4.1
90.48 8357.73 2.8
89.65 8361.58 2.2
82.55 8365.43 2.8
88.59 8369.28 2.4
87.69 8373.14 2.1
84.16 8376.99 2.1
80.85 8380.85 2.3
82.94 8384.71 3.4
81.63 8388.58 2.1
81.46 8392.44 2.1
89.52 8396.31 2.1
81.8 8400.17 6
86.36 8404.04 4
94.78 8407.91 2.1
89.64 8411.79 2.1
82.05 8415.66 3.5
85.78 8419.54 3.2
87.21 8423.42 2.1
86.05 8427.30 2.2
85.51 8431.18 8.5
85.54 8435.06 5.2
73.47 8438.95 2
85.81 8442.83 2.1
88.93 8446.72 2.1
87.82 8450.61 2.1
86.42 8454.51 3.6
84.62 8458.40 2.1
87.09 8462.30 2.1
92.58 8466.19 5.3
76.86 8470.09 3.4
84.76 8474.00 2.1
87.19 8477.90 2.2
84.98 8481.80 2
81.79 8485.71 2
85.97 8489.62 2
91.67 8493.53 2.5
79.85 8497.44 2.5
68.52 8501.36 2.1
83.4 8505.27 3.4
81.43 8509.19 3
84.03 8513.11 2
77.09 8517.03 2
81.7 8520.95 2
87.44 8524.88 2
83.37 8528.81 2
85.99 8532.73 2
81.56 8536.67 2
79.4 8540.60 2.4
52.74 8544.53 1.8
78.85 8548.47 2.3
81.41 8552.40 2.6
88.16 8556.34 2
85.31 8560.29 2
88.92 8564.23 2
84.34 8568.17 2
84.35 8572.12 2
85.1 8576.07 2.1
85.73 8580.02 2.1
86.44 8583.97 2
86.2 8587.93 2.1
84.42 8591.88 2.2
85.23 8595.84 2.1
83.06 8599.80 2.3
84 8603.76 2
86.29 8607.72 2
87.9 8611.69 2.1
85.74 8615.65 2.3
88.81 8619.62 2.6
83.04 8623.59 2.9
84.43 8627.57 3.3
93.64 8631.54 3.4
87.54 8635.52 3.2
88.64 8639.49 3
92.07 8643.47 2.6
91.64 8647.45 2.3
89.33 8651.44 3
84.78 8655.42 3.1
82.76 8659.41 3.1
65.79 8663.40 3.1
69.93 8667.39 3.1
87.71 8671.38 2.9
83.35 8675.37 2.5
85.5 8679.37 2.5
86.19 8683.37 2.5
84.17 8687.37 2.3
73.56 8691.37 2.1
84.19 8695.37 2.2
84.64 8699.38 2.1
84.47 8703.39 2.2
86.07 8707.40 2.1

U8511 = -87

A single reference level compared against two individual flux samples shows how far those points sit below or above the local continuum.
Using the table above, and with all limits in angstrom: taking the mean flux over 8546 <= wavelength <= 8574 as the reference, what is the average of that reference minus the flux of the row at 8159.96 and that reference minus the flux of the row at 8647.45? -6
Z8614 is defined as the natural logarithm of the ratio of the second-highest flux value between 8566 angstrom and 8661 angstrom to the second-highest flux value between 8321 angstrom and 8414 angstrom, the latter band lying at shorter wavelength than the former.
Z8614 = 0.017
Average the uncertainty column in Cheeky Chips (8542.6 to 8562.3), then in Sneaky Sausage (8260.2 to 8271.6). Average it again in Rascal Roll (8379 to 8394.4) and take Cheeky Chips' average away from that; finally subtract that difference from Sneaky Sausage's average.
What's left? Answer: 1.87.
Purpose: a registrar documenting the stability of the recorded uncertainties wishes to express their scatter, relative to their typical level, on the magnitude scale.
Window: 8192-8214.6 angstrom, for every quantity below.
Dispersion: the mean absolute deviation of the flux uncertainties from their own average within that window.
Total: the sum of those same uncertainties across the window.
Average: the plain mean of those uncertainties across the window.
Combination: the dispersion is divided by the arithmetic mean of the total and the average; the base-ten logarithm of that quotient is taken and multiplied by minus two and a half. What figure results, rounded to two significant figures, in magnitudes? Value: 5.6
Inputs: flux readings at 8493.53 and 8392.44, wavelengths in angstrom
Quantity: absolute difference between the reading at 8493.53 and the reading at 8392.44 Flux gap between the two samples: 10.2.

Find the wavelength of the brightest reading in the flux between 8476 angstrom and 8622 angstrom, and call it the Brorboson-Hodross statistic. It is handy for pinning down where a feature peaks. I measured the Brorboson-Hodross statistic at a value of 8493.53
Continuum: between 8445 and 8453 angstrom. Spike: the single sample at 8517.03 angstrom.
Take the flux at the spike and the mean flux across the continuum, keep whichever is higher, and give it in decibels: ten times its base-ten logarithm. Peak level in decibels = 19.5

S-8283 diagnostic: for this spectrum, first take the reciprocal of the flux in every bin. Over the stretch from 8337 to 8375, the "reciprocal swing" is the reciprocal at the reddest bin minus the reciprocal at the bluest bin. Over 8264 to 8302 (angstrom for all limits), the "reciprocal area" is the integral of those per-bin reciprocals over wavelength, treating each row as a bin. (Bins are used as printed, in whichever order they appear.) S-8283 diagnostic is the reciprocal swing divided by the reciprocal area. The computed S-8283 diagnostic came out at -0.0011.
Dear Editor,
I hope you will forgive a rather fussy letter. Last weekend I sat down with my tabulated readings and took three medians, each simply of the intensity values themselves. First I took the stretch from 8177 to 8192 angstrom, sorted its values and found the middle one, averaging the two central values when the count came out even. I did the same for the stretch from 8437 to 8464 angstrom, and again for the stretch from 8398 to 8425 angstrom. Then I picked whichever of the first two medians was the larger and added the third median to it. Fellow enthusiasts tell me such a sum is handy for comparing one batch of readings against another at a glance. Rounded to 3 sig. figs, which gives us 173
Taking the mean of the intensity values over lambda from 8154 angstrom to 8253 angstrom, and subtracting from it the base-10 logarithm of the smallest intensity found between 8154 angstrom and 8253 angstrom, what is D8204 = 85.0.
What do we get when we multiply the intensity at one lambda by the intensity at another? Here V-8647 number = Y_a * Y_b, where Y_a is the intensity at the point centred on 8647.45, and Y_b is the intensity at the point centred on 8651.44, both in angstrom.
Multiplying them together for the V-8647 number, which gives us 8186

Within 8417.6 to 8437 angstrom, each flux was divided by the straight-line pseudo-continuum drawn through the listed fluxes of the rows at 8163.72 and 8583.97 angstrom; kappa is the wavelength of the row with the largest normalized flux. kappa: 8423.42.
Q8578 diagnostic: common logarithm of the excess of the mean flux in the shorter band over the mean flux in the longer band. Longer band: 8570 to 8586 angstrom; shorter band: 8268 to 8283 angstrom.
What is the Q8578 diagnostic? 0.83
